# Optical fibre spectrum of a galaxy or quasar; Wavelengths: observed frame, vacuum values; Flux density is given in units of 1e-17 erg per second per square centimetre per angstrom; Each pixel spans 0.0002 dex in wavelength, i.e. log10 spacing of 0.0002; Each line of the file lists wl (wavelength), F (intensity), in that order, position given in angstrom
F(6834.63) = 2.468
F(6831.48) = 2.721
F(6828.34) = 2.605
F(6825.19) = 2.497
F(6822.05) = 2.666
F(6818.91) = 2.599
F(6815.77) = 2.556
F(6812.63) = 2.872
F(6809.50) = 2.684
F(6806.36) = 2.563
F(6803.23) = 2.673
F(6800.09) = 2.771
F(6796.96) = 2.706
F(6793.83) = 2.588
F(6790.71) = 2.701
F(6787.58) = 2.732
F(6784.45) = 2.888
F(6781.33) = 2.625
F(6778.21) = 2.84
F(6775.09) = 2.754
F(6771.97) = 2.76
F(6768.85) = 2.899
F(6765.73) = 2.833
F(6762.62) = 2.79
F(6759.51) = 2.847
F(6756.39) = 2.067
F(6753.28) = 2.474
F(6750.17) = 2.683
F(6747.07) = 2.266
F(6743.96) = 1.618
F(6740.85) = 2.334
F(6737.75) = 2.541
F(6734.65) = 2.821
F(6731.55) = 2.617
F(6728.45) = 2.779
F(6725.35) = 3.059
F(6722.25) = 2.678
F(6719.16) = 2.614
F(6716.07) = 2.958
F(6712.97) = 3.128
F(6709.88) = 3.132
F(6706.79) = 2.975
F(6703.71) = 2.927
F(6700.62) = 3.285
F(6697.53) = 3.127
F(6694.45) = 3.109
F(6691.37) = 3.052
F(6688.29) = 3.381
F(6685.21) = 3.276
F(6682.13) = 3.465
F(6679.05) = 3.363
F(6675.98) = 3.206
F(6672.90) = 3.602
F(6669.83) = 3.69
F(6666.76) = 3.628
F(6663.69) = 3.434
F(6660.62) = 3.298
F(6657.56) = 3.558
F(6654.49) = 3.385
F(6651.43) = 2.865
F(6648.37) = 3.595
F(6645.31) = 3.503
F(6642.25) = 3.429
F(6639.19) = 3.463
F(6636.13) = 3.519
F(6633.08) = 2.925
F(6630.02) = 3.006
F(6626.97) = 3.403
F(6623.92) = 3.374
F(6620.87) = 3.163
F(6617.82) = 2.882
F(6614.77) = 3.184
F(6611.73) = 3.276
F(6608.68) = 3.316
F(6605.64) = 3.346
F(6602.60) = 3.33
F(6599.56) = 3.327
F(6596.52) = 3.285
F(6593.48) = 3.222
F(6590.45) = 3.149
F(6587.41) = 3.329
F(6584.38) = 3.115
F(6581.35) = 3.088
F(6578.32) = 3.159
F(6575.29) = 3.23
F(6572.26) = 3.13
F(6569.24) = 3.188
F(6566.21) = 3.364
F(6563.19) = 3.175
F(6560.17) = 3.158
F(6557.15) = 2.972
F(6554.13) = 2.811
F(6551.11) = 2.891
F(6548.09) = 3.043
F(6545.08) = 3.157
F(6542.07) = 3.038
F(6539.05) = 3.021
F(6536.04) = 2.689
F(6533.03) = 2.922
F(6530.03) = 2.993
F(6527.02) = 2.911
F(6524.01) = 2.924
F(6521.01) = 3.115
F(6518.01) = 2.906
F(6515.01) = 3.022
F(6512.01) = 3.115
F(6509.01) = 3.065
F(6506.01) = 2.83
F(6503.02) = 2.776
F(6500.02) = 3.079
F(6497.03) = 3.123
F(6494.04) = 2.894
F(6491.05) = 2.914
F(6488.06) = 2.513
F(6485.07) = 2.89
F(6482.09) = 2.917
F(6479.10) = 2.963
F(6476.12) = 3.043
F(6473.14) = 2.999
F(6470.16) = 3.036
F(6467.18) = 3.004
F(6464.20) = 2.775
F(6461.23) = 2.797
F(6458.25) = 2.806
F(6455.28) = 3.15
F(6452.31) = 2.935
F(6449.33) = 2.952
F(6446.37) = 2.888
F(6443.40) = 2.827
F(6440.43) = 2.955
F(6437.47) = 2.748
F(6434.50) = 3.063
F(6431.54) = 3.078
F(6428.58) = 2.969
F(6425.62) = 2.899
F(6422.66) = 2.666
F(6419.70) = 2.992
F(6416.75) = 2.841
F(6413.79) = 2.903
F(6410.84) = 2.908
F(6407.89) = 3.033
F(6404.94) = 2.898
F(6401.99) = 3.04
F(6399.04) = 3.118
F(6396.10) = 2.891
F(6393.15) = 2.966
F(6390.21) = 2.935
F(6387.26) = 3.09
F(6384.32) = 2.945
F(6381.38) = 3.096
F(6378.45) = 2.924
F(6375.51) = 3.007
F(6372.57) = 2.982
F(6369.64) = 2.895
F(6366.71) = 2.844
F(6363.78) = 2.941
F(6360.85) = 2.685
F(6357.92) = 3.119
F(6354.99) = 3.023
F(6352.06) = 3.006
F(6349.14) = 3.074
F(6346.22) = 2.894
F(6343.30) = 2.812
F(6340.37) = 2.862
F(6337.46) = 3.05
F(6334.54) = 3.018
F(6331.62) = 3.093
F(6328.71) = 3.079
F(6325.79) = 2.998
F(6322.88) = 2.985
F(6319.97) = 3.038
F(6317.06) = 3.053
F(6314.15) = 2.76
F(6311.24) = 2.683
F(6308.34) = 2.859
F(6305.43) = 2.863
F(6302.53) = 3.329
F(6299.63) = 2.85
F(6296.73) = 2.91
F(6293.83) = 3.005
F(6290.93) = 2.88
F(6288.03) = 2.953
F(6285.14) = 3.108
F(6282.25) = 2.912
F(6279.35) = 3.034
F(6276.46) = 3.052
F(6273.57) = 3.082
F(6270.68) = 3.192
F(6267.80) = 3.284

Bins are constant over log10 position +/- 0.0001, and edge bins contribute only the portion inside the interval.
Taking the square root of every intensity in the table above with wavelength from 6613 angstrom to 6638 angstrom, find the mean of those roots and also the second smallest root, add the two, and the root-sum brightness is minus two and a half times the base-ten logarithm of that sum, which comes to -1.36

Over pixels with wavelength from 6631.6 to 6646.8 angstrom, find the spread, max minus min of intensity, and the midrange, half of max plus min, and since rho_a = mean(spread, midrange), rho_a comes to 1.91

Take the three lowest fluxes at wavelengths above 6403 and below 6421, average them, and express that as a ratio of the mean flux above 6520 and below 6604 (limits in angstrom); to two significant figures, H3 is 0.93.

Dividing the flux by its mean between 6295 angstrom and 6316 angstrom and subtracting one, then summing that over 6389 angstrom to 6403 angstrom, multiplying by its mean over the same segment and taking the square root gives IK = 0.07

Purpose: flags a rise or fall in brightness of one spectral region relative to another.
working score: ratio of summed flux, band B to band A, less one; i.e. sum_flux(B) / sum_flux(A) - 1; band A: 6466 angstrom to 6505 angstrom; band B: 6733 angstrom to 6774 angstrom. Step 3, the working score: -0.14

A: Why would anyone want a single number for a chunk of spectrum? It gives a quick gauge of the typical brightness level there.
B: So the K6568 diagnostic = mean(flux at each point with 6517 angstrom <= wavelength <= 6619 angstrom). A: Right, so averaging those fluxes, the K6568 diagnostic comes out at 3.11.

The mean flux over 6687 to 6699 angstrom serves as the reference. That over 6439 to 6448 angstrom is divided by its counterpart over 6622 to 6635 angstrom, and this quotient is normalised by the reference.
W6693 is 0.287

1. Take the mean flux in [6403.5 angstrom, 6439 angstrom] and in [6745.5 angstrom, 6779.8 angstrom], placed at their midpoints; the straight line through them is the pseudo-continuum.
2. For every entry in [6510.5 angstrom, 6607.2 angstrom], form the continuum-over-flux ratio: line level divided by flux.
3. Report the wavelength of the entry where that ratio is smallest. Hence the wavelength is 6605.64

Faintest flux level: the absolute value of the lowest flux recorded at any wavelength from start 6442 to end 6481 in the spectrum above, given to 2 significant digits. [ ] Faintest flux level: 2.8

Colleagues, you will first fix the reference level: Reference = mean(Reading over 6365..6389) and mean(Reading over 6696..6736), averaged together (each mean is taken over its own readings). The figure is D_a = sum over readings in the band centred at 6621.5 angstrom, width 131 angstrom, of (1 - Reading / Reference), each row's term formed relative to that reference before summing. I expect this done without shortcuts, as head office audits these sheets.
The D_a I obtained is -4.9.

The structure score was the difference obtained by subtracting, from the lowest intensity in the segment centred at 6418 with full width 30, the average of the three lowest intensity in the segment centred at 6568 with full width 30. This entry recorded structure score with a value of -0.29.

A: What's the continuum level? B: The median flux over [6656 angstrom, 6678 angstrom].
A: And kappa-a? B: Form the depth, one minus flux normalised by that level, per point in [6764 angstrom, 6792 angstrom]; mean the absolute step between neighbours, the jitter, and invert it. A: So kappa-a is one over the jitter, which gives 30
